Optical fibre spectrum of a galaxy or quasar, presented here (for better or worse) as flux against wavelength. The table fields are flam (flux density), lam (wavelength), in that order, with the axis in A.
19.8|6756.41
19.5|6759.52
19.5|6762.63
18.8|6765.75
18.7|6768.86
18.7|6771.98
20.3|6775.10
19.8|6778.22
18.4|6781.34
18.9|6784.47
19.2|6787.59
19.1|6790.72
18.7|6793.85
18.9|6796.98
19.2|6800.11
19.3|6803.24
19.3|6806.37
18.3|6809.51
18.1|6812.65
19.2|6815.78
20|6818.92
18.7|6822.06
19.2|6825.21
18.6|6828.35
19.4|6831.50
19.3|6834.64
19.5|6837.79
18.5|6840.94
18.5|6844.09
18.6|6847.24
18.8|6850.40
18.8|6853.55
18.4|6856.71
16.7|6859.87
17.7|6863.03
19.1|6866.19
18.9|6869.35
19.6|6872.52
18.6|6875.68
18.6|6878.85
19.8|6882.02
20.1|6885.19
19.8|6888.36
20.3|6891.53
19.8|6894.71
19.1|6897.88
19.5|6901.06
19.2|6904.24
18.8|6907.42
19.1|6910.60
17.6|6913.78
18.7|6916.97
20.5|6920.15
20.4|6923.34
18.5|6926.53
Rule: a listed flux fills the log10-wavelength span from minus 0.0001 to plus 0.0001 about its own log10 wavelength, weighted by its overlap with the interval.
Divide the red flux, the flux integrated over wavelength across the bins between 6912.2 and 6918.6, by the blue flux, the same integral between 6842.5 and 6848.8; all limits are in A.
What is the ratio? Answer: 0.99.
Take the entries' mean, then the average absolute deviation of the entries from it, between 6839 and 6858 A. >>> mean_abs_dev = 0.13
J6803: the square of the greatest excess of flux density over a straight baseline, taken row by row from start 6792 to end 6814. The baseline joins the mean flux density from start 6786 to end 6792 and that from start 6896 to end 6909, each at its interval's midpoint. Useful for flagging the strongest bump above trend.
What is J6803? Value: 0.02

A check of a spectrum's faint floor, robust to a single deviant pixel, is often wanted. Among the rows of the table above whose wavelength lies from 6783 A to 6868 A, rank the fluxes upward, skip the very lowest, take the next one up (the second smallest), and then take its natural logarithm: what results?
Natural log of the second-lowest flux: 2.87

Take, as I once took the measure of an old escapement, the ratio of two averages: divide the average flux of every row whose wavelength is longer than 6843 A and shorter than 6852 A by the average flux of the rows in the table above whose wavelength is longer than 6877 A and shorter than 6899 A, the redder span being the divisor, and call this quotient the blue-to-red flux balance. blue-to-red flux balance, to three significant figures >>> 0.949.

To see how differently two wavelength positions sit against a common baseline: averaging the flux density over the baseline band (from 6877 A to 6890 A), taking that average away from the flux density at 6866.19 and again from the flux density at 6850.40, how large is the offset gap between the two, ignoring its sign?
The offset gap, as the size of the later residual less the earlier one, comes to 0.3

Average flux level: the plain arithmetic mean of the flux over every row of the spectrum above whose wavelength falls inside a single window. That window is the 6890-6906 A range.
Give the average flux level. 19.6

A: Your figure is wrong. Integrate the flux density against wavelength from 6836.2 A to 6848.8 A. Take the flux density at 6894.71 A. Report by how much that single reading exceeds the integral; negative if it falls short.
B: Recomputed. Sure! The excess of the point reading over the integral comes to -216.8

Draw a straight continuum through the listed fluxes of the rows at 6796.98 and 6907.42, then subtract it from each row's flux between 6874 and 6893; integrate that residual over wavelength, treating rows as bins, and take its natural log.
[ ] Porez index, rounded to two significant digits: 2.6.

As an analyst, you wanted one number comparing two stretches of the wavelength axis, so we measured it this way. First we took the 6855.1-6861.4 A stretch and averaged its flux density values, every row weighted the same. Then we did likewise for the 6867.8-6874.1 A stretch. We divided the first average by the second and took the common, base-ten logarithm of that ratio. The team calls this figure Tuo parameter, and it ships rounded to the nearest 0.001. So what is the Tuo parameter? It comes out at -0.040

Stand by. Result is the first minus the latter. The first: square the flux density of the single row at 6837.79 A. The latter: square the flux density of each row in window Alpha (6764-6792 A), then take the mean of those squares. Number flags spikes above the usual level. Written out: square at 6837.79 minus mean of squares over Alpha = 15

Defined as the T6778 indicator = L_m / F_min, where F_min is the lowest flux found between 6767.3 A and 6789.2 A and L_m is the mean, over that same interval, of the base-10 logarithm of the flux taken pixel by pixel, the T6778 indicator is 0.0697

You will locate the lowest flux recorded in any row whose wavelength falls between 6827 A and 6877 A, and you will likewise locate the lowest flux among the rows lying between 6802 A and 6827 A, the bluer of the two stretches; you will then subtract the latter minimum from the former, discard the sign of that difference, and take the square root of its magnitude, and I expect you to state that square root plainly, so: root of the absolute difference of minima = 1.2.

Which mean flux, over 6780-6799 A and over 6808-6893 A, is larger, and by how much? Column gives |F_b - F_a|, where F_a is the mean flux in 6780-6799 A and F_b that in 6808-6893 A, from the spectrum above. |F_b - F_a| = 0.06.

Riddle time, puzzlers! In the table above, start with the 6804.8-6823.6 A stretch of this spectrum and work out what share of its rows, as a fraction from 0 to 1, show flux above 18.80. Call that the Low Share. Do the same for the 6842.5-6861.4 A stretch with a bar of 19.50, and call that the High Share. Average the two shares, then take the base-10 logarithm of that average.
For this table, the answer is -0.60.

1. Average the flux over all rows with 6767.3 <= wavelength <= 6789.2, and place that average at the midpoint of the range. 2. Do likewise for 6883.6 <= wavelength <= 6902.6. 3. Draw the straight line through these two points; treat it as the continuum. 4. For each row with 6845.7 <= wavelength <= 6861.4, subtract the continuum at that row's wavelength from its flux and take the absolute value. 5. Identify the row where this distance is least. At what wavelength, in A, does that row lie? 6850.40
